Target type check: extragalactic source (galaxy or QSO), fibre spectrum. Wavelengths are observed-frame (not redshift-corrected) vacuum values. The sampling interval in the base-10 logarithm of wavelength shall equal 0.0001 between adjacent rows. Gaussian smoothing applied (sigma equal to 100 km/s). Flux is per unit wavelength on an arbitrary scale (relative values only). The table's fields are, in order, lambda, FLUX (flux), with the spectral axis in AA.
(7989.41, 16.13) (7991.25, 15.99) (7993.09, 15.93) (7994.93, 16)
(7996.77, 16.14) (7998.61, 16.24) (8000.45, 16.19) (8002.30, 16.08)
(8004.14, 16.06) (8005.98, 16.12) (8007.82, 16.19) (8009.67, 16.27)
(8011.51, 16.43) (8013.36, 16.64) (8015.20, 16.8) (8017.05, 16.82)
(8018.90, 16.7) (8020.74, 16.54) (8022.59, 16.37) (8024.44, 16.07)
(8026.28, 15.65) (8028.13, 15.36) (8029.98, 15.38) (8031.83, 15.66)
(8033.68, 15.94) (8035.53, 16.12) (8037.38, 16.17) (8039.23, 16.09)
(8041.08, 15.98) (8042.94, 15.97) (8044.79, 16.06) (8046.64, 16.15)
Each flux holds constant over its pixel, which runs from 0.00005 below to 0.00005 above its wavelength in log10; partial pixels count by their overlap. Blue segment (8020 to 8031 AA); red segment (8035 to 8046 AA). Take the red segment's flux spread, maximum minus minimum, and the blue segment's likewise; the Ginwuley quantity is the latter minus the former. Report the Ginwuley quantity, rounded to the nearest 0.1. 1.0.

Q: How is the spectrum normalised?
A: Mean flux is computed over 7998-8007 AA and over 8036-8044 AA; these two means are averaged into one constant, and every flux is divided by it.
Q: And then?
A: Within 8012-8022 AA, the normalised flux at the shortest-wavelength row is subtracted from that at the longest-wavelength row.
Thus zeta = -0.01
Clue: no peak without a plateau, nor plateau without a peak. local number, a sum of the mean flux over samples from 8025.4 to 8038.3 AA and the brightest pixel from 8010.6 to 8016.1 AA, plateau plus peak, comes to 32.6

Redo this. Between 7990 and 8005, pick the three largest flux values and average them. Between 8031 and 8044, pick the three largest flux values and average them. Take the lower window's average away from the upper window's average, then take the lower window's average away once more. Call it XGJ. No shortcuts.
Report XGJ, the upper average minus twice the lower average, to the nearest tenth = -16.3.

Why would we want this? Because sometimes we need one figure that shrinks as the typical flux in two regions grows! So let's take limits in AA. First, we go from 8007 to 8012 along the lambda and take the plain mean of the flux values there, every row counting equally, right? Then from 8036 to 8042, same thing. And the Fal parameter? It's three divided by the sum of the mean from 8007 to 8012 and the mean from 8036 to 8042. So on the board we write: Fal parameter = 0.0927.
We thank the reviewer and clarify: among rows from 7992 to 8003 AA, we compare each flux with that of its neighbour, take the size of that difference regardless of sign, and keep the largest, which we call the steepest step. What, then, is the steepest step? 0.14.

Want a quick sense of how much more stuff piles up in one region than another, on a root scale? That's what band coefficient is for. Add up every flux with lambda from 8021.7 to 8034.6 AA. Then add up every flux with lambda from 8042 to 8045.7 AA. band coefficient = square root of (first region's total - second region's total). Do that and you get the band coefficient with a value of 9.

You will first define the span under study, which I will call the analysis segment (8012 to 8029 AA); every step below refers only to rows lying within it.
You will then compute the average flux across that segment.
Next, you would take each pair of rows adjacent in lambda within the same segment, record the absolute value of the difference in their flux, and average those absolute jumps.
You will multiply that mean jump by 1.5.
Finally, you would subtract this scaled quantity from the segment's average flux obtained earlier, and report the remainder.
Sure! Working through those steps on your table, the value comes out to 16.0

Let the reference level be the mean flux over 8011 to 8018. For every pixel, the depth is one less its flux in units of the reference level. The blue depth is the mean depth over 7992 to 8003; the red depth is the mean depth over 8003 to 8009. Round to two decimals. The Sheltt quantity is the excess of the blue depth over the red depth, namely 0.00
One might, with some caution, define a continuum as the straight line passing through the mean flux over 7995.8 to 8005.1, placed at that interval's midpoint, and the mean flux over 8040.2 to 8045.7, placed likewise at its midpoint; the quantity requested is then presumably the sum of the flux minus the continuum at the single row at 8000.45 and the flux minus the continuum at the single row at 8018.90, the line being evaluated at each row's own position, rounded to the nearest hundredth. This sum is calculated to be 0.67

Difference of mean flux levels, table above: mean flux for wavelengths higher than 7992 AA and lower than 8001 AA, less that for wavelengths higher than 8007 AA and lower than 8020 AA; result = -0.45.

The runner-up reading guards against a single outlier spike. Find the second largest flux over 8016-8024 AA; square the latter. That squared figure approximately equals 279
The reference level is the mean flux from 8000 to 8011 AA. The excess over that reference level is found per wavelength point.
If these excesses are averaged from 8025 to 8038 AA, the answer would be -0.4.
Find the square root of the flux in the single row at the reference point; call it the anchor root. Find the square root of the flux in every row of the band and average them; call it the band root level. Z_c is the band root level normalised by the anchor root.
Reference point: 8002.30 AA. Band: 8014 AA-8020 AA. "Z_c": 1.02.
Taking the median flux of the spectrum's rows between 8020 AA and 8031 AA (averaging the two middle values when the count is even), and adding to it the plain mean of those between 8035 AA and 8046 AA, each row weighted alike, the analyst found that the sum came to 31.9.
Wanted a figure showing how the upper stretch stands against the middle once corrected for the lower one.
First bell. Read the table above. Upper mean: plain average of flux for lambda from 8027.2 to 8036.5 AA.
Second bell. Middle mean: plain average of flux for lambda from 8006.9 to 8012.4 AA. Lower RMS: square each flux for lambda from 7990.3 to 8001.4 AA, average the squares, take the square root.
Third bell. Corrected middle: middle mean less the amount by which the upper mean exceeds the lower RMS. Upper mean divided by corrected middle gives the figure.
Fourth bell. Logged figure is 0.940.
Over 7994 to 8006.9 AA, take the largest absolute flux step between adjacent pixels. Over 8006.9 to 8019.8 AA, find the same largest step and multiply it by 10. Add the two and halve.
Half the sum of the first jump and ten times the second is 1.1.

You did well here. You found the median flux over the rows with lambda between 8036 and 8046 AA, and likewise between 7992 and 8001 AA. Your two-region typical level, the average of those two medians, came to 16.1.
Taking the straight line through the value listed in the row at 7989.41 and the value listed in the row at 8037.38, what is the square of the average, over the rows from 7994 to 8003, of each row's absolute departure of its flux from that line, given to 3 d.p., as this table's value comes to 0.005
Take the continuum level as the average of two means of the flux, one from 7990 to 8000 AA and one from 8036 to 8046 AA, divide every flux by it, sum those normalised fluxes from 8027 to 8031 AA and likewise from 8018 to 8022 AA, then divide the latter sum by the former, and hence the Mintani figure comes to 1.08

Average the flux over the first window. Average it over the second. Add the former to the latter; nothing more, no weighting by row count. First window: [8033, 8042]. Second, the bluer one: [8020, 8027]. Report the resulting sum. 32.2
